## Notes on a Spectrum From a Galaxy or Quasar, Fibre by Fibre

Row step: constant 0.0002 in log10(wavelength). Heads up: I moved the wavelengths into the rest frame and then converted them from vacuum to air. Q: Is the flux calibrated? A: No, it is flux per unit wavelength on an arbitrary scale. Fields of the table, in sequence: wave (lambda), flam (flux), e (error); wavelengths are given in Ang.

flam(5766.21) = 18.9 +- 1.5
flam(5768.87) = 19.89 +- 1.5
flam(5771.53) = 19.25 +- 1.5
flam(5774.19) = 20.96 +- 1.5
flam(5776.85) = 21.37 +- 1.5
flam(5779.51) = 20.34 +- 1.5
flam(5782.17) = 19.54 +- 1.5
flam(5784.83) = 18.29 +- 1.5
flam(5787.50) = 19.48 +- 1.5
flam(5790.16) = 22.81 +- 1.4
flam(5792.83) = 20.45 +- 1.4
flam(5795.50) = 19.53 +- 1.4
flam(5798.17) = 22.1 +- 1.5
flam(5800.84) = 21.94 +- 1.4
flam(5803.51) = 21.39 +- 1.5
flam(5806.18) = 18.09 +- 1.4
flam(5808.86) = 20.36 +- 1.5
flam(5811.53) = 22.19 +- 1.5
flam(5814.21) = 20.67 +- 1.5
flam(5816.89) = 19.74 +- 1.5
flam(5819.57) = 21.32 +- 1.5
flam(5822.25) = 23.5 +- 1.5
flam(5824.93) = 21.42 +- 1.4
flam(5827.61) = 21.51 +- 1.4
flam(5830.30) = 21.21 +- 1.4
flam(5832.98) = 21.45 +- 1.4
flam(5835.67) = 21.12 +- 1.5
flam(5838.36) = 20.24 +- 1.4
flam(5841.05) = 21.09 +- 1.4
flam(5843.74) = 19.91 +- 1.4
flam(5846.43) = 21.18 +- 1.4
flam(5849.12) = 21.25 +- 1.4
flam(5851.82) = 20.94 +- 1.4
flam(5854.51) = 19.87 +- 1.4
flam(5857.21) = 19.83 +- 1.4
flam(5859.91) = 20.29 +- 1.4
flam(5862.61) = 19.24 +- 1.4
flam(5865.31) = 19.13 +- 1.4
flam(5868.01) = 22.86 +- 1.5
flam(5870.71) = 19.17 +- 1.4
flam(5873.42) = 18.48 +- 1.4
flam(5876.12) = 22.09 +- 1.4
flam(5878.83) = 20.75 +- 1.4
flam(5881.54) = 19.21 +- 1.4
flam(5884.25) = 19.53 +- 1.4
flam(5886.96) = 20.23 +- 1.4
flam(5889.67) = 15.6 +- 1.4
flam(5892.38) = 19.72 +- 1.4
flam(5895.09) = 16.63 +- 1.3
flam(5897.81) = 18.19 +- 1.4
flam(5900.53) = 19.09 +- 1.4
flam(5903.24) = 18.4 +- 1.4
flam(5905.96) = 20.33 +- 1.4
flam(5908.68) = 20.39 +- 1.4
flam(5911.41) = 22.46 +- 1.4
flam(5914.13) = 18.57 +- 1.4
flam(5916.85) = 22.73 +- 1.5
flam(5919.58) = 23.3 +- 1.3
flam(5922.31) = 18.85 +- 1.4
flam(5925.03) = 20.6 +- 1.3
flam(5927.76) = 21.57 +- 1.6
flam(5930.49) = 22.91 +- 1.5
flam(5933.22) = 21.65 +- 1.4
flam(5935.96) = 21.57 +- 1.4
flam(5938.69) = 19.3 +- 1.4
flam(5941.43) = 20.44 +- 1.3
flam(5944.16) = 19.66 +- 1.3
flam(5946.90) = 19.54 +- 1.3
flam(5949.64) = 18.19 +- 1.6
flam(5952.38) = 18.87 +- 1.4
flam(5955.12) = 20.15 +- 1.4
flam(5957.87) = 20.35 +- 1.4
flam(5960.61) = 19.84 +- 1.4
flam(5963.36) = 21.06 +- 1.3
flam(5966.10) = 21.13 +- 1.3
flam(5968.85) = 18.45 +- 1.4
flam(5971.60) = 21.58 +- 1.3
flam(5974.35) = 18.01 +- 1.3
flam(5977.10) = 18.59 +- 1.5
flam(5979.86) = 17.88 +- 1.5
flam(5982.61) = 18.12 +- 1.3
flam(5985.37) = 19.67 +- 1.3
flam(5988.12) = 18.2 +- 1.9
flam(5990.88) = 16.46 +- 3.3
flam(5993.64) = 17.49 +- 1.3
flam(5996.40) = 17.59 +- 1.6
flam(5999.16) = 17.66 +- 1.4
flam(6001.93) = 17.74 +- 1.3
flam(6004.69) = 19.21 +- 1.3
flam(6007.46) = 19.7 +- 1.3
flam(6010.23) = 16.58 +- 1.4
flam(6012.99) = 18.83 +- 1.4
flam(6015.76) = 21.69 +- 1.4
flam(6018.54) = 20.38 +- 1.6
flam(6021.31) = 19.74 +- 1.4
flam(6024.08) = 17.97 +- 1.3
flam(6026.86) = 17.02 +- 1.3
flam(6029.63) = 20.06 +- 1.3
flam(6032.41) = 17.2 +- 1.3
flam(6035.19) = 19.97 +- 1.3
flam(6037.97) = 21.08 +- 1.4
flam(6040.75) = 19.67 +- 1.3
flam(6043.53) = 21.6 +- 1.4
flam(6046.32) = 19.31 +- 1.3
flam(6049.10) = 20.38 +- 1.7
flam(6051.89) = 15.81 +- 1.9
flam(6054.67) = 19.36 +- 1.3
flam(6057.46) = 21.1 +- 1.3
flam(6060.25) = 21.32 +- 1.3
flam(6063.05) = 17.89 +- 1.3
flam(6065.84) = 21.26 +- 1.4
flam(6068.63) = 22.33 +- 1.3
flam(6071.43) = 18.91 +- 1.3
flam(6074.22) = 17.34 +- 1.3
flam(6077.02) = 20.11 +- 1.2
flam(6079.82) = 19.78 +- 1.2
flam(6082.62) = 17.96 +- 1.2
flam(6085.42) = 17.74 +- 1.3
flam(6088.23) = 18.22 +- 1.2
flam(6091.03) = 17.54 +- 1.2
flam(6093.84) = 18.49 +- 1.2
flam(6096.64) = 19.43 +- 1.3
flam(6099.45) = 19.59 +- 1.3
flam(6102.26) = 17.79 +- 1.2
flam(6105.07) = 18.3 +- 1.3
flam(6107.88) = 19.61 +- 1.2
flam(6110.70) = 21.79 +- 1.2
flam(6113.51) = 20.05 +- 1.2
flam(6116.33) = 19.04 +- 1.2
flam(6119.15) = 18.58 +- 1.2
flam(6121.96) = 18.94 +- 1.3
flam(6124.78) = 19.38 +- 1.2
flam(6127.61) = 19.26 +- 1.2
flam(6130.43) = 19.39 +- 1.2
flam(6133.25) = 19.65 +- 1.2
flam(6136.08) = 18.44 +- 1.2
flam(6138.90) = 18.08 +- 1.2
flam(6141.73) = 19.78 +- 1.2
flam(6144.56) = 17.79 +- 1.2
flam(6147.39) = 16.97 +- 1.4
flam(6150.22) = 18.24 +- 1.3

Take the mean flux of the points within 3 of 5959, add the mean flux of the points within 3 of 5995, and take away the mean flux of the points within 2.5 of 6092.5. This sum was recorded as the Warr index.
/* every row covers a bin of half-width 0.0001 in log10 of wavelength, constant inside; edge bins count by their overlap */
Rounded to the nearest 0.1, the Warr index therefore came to 19.6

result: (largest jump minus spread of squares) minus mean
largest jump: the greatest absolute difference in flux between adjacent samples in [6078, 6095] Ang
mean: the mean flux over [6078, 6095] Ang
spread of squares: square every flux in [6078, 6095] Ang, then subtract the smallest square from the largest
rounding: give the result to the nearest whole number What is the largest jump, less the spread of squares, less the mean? -100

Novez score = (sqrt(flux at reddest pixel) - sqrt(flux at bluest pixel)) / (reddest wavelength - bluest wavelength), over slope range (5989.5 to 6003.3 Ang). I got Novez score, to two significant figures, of 0.014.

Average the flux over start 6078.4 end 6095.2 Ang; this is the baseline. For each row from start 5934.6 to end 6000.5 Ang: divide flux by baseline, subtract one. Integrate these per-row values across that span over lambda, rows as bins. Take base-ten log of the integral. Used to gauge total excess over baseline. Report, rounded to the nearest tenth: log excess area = 0.5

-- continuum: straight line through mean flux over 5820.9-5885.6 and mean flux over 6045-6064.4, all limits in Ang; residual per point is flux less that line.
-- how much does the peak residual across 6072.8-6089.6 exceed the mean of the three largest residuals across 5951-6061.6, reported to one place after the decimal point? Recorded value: -1.2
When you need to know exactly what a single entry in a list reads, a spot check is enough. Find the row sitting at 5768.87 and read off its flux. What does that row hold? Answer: 19.89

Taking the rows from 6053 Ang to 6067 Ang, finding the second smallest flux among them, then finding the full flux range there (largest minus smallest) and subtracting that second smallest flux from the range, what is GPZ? -16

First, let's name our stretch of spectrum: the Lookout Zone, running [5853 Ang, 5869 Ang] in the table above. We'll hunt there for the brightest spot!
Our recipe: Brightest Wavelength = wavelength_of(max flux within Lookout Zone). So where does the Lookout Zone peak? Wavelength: 5868.01 Ang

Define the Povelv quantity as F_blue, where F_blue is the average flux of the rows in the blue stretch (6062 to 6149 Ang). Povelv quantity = 19.0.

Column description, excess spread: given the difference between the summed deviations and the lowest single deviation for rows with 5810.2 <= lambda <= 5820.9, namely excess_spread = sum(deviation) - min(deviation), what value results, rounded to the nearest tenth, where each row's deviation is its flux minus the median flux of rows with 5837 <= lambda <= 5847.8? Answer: 2.2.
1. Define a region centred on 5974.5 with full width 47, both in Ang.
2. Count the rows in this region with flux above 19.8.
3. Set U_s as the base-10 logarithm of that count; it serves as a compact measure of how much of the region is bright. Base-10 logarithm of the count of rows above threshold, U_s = 0.78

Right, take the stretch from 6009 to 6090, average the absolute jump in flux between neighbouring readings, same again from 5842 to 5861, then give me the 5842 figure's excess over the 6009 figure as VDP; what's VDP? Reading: -1.4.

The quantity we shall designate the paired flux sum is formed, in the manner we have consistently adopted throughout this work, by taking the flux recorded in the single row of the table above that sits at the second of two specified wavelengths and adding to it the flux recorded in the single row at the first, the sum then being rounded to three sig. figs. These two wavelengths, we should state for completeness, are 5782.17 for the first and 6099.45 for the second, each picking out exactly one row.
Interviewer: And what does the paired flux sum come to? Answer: 39.1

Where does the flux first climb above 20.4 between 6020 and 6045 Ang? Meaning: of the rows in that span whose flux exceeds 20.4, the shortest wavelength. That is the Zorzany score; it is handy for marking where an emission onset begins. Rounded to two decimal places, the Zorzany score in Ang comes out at 6037.97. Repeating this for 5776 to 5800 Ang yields 5776.85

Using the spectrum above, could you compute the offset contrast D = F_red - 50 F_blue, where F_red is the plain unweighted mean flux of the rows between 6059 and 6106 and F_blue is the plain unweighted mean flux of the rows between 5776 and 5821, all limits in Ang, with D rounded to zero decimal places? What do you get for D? -1009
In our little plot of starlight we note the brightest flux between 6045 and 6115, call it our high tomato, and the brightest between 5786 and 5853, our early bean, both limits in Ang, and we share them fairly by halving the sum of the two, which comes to 22.9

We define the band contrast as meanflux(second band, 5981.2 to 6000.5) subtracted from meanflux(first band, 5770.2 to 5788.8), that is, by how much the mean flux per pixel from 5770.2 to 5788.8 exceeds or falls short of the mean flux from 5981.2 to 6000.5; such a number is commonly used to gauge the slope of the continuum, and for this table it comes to 2.0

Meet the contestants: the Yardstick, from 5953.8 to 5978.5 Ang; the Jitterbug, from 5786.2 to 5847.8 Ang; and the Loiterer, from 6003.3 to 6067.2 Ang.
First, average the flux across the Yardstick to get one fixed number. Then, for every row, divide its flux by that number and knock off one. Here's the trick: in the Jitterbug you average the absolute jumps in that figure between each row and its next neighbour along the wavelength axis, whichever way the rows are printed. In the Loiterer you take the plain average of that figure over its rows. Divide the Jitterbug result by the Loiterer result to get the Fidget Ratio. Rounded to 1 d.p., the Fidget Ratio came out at -3.0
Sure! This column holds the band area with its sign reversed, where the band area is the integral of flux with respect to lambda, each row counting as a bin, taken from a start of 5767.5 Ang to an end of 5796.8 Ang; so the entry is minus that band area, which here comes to -591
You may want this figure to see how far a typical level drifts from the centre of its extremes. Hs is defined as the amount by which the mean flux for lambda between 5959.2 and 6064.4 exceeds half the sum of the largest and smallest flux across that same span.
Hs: 0.34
